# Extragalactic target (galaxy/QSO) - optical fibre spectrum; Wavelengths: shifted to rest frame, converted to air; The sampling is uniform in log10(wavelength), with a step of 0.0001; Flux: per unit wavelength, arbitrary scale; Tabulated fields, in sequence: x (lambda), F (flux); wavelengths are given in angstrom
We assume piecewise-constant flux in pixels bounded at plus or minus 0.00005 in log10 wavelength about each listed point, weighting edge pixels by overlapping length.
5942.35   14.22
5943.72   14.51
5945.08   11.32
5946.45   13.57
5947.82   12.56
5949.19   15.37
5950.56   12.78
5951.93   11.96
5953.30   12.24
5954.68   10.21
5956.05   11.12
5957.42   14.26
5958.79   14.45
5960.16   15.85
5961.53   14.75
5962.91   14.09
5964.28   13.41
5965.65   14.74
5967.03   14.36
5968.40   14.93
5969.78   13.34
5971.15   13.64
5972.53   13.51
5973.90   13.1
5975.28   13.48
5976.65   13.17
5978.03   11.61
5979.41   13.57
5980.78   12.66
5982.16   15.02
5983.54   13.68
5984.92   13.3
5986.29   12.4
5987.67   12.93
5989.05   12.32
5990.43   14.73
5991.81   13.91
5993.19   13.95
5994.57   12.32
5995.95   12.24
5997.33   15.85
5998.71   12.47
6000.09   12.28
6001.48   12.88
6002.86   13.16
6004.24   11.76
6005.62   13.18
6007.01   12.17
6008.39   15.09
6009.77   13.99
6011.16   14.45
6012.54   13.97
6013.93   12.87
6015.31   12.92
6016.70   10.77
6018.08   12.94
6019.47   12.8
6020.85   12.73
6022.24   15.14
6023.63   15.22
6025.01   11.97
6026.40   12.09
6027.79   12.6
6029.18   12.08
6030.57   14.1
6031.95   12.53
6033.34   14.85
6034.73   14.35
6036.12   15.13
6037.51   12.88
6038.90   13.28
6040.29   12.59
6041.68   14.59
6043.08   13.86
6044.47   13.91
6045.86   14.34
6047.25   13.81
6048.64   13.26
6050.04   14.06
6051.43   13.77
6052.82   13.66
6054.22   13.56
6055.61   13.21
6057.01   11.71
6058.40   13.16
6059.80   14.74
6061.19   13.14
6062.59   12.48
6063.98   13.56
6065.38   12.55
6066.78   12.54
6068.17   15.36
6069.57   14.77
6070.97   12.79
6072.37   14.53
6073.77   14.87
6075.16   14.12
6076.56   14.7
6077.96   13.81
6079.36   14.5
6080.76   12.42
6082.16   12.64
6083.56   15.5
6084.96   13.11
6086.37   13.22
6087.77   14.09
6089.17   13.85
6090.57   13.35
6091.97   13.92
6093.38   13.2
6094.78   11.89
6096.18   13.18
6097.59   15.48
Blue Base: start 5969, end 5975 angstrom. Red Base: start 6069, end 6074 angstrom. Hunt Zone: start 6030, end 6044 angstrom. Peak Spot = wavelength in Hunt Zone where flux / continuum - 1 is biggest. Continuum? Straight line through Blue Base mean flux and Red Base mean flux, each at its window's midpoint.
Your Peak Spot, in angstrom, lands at 6036.12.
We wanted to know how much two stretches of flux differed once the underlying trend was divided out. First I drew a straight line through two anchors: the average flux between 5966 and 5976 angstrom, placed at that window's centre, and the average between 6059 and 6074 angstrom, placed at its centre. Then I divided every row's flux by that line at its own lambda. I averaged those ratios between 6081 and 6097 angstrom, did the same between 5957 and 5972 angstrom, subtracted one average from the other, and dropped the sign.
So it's 0.06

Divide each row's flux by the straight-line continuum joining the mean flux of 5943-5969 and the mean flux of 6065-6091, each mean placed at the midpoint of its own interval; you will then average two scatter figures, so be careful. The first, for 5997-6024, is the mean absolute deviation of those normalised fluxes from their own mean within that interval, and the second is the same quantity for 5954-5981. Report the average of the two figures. 0.0734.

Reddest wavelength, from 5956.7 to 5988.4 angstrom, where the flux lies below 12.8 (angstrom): 5986.29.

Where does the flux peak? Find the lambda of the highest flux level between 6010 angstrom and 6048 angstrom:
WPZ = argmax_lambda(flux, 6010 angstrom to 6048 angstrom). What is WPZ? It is 6023.63 angstrom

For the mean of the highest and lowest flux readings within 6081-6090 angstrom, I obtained 14.1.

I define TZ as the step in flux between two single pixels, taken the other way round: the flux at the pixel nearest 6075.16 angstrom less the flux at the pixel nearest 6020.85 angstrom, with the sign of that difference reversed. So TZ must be -1.4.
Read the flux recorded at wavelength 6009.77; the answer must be 13.99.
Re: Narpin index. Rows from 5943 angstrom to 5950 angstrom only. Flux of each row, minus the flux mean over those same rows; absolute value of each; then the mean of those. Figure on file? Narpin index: 1.2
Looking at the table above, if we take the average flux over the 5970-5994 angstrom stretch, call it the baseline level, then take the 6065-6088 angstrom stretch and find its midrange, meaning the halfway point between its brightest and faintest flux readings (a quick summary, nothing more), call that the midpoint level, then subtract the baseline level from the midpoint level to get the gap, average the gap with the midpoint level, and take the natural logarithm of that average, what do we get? 1.986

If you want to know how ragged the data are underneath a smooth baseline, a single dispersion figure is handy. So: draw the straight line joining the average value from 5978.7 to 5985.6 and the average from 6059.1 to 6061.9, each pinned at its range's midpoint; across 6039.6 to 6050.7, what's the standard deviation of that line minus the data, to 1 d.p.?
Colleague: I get 0.6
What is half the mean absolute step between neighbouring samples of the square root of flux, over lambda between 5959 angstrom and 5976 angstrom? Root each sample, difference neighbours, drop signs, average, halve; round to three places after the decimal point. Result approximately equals 0.045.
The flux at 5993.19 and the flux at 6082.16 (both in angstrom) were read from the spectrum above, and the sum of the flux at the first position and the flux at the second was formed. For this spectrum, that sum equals 26.6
